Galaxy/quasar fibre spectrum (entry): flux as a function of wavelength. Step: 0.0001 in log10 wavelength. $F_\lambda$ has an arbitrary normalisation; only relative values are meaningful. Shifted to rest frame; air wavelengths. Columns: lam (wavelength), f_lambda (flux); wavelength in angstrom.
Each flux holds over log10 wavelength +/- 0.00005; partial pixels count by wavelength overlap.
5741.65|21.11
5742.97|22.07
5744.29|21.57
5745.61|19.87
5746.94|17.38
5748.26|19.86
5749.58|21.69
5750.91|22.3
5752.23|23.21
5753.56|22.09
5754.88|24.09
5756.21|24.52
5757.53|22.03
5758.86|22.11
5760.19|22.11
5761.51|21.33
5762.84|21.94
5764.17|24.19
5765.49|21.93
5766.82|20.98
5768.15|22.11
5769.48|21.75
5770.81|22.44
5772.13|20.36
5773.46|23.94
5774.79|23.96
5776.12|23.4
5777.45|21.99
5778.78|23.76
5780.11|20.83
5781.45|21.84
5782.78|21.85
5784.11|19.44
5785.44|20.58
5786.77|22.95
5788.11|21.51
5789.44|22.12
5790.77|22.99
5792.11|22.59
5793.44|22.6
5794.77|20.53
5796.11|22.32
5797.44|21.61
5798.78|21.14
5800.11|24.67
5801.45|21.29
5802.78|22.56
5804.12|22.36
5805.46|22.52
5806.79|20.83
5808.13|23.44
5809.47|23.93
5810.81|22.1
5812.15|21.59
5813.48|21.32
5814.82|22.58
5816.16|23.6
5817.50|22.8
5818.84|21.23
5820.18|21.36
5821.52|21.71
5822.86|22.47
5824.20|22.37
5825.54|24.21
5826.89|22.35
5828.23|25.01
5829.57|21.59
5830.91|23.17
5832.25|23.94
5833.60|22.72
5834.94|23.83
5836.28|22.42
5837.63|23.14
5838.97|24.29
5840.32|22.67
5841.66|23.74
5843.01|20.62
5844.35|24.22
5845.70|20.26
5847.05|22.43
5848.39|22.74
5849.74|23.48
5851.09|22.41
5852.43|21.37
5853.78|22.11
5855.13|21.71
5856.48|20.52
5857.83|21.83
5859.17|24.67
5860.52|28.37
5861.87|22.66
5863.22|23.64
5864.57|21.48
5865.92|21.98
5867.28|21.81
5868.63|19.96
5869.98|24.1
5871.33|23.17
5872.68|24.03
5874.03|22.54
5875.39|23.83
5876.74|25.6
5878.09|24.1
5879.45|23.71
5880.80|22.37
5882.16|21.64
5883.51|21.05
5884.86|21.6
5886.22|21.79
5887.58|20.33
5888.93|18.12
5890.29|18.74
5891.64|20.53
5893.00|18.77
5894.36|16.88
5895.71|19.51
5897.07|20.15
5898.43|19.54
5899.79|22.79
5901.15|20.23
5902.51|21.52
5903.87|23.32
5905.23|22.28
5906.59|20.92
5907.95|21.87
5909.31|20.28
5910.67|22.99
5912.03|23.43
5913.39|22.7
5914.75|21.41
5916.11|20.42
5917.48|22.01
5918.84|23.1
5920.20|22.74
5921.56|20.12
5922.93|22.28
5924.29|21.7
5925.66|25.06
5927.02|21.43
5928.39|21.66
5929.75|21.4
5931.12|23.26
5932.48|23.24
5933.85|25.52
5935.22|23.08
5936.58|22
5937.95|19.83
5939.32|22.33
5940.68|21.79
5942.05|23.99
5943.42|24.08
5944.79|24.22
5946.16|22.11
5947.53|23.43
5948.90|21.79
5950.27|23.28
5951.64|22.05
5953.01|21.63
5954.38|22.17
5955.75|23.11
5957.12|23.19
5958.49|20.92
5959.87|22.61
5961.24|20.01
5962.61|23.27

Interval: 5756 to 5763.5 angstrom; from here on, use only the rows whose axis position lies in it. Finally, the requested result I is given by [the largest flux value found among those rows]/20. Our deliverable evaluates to 1.23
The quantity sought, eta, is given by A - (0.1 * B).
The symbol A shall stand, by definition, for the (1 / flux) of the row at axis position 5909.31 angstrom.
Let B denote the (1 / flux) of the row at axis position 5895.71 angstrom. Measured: 0.0442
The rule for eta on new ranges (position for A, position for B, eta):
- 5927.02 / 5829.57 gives 0.0420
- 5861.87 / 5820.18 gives 0.0394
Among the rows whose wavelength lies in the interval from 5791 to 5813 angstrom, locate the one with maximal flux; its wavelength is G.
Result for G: 5800.11 angstrom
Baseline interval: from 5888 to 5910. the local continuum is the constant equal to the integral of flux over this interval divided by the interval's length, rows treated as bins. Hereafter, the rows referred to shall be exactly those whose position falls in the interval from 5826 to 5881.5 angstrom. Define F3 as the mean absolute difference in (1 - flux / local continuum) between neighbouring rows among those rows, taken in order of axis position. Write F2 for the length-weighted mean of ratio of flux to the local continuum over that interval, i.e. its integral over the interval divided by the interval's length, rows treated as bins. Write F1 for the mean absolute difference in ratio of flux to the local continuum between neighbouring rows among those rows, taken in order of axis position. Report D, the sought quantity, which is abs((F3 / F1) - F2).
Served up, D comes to 0.128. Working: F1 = 0.084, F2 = 1.128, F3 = 0.084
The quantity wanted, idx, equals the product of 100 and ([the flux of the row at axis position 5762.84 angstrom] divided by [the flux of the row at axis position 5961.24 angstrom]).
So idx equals 110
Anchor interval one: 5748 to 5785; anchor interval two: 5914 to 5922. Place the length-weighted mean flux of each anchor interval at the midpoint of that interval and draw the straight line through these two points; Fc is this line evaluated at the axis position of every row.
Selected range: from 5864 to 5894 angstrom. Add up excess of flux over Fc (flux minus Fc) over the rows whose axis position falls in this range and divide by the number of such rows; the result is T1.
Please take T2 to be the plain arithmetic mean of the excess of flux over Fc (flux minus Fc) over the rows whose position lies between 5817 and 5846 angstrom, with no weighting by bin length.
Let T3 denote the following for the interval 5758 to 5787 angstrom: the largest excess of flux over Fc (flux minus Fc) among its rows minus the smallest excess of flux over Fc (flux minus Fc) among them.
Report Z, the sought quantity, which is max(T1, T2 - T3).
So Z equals 0.04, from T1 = 0.0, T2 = 0.7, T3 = 4.7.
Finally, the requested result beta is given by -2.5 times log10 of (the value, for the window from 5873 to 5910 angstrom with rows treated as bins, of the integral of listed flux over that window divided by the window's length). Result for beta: -3.320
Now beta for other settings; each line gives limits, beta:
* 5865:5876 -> -3.387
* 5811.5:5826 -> -3.370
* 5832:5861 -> -3.396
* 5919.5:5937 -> -3.385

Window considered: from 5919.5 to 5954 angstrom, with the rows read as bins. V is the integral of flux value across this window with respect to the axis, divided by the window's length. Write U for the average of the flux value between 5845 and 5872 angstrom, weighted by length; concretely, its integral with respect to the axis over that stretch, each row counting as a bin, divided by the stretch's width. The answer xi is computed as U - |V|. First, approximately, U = 22.5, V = 22.56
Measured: -0.02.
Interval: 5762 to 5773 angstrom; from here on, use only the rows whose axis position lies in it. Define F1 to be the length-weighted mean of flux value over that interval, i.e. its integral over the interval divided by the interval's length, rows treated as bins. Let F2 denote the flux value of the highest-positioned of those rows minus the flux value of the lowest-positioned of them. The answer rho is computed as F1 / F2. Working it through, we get -14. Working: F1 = 22.0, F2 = -1.6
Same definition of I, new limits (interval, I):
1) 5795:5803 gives 1.23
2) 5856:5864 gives 1.42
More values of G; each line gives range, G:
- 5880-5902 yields 5899.79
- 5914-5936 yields 5933.85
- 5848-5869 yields 5860.52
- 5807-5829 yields 5828.23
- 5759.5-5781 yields 5764.17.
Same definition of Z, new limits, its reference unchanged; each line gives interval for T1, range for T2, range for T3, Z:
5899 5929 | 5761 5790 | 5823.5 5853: 0.30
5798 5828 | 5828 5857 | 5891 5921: 0.31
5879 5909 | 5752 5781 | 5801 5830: -0.98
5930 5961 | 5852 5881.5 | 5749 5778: 1.10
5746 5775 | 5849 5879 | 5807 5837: -0.15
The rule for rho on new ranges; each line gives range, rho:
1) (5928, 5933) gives 14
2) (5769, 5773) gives -16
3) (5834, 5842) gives -259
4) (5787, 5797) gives 27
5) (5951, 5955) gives 183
